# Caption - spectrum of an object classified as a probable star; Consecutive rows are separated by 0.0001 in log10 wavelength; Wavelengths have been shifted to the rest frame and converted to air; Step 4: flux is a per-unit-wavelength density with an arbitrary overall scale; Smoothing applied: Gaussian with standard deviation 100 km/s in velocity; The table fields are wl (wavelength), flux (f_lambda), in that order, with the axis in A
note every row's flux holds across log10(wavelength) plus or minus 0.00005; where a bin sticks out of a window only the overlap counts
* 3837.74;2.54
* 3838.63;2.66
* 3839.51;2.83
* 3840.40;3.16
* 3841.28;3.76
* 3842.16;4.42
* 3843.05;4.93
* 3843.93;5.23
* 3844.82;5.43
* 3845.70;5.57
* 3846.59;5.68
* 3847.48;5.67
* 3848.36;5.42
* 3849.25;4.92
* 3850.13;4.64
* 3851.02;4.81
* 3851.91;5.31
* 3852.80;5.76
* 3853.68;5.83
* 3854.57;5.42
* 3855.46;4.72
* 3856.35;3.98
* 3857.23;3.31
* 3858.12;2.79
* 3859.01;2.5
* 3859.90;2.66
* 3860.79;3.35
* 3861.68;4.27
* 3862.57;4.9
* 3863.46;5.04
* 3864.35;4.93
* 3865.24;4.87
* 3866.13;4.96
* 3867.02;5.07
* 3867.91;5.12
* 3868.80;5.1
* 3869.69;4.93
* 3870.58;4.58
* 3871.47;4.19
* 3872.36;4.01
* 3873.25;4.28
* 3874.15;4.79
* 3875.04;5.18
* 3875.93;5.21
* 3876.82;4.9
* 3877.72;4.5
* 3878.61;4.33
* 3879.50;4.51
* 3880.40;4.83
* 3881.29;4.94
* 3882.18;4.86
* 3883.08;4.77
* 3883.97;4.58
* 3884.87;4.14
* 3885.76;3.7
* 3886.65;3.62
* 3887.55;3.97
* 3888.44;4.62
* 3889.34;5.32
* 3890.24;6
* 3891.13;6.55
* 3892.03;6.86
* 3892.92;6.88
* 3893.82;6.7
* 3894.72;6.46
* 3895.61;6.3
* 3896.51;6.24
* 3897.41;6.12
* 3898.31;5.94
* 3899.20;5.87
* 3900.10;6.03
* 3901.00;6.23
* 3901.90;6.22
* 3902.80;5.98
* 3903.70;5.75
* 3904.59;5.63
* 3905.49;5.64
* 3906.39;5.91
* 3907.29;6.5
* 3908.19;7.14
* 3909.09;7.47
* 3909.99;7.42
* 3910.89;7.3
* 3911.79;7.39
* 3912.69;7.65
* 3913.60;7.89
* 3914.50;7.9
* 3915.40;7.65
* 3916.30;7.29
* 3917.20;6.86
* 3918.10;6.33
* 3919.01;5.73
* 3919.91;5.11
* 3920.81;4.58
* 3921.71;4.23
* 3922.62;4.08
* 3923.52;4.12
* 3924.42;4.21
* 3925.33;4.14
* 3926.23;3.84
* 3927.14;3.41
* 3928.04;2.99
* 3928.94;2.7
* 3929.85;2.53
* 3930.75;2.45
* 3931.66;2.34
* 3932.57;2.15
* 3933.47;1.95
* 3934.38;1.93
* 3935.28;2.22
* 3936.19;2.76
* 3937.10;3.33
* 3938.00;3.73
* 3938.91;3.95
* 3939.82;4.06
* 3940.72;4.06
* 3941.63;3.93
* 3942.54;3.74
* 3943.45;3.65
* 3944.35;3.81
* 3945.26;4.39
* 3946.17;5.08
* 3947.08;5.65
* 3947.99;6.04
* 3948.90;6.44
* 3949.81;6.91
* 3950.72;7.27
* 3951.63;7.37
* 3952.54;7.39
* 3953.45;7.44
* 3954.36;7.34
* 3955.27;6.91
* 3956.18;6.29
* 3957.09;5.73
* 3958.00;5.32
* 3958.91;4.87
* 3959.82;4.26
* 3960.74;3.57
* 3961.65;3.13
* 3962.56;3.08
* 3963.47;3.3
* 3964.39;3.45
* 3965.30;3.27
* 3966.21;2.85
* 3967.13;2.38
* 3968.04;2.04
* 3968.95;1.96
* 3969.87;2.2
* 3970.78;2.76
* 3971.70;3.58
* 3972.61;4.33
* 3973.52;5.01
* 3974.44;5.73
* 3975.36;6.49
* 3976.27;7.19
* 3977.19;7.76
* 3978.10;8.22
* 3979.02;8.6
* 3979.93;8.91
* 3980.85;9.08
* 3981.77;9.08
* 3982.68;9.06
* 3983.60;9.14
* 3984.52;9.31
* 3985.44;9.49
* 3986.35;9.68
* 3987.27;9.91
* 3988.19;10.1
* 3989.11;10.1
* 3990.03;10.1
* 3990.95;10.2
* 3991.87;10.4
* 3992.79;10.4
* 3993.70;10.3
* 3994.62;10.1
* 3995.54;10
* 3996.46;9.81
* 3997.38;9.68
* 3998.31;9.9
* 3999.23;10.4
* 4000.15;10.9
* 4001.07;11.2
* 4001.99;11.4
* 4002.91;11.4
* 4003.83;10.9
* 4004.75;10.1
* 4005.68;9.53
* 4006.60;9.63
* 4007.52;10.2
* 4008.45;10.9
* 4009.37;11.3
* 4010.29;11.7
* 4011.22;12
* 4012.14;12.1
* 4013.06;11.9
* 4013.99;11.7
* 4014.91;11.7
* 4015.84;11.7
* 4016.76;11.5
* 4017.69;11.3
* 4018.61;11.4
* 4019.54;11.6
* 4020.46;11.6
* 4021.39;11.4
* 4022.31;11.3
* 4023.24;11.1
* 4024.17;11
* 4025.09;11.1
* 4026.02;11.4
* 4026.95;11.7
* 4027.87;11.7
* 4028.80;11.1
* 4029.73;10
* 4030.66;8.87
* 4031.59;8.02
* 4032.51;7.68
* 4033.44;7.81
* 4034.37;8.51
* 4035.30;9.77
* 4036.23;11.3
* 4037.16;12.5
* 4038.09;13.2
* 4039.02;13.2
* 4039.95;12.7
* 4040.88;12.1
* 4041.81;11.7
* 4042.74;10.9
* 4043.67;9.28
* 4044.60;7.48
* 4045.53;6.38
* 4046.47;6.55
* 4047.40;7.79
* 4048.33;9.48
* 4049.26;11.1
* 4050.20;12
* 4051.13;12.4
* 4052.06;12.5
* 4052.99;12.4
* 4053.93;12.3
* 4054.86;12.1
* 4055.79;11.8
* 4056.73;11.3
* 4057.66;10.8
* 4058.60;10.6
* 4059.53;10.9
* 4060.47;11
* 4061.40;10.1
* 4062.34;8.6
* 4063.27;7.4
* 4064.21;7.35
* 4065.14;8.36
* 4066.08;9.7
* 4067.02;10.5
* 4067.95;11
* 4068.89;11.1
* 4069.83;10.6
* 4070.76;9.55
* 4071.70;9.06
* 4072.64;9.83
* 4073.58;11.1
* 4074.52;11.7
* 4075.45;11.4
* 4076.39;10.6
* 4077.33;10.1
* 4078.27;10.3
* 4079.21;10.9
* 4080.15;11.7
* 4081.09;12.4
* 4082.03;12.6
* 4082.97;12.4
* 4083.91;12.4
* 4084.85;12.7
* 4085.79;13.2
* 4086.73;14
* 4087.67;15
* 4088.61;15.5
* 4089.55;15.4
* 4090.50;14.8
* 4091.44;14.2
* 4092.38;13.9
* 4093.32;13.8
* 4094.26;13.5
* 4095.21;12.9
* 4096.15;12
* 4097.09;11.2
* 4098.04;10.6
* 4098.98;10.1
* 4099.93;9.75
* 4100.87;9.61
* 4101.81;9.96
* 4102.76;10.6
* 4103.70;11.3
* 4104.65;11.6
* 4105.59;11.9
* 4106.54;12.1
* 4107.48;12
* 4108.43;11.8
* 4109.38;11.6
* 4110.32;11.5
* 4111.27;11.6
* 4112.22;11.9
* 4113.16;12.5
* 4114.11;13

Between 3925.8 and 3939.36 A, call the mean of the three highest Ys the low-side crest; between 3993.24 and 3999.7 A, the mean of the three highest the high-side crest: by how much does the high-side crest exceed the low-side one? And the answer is 6.4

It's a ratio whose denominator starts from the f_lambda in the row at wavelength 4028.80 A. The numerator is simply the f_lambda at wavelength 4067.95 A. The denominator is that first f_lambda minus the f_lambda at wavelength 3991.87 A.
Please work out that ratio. 16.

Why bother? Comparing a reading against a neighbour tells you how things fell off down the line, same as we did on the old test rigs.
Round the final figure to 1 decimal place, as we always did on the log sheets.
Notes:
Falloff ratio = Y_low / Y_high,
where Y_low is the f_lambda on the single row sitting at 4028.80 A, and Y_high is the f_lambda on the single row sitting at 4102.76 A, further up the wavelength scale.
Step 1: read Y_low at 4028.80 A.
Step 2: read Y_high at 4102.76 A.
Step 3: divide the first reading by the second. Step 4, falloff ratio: 1.0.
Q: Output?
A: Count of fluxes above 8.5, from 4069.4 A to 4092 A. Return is 24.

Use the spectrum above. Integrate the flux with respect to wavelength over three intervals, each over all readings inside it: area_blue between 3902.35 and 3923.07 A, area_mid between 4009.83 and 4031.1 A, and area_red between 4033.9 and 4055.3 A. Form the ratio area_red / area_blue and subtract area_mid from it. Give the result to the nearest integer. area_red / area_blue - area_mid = -240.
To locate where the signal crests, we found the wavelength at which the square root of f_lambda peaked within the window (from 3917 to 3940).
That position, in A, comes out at 3917.20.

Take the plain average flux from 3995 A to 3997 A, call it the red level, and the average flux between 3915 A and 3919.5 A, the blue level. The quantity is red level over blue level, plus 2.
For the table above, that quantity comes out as 3.5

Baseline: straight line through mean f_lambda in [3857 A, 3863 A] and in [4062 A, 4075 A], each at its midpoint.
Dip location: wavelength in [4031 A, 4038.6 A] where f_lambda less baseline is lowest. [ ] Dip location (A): 4032.51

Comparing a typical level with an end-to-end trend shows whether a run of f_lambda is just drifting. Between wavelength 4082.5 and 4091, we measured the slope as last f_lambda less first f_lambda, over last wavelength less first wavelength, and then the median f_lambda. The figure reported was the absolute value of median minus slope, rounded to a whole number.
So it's 14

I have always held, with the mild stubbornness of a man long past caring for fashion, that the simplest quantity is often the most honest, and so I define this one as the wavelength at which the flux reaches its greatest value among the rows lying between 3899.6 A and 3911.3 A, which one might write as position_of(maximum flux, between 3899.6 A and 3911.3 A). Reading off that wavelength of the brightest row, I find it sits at 3909.09 A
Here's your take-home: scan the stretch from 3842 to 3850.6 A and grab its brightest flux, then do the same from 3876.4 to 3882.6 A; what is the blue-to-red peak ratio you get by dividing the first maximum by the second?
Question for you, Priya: 1.1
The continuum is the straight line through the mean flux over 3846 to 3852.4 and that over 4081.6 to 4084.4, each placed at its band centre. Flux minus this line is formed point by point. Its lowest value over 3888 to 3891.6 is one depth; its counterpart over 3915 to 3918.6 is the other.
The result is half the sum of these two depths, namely -1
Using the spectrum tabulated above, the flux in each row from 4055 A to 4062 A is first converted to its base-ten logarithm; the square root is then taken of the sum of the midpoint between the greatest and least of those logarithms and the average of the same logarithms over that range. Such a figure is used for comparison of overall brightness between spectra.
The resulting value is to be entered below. 1.44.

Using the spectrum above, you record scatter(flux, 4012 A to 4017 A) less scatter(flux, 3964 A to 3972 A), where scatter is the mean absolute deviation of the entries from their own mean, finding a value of -0.36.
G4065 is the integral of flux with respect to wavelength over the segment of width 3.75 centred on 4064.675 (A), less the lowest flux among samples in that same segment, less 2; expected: 21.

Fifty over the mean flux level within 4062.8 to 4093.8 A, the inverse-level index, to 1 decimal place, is 4.3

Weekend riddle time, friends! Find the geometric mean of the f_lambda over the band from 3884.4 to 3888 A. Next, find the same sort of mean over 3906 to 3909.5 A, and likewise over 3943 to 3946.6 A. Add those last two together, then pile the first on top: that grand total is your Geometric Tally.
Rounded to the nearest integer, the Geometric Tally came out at 15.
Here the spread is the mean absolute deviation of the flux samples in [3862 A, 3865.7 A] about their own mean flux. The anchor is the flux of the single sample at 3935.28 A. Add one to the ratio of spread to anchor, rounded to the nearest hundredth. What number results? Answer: 1.02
